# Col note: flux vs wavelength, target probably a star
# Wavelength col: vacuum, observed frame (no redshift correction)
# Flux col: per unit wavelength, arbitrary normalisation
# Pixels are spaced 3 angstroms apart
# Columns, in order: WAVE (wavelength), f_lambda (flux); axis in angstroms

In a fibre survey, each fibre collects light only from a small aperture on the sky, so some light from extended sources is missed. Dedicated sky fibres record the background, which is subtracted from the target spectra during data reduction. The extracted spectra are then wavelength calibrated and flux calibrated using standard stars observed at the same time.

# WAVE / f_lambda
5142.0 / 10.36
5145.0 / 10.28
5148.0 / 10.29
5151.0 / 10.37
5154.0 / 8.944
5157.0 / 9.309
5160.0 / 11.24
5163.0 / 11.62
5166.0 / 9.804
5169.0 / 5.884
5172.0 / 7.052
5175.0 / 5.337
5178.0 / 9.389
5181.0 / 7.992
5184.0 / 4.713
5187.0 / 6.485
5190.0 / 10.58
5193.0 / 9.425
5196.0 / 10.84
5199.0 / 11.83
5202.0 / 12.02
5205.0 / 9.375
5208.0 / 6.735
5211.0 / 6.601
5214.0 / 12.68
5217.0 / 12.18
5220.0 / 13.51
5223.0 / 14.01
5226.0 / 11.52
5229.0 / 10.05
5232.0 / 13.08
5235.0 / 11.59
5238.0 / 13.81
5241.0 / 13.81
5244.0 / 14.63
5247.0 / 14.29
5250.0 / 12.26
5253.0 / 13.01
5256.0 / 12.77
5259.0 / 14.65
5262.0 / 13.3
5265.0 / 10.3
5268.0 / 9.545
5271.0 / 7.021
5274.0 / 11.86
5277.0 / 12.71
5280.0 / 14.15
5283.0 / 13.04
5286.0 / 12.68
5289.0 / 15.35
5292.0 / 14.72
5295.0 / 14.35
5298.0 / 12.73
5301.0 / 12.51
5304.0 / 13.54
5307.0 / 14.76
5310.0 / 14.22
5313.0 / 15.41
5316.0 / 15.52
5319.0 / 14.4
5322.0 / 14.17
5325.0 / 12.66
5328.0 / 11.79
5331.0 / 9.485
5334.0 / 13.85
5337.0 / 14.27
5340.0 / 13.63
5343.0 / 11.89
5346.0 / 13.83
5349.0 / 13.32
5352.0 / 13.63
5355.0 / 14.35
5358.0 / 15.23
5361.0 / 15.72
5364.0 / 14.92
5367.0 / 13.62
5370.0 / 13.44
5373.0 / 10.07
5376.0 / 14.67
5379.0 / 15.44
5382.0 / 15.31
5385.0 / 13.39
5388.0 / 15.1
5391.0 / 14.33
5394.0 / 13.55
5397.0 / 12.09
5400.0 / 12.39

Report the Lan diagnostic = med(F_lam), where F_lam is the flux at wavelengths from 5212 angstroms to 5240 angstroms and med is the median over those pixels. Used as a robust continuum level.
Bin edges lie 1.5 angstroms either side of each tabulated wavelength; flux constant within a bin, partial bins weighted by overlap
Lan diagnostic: 12.7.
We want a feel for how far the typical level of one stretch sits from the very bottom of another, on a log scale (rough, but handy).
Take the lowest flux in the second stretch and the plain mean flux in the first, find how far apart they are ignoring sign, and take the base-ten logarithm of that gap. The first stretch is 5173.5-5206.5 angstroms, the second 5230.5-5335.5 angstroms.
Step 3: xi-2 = 0.28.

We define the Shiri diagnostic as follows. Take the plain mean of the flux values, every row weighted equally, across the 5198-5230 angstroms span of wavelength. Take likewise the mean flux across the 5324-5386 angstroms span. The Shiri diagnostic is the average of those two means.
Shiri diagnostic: 12.3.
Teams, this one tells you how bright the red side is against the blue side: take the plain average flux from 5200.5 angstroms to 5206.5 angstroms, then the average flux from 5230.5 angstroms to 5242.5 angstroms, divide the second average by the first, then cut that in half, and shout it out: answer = 0.61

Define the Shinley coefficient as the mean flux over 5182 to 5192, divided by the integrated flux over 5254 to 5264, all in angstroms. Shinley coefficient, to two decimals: 0.06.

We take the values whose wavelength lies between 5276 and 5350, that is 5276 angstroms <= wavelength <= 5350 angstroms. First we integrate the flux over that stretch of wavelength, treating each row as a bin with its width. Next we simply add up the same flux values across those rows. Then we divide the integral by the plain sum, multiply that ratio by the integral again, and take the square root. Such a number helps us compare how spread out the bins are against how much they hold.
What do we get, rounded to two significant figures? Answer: 55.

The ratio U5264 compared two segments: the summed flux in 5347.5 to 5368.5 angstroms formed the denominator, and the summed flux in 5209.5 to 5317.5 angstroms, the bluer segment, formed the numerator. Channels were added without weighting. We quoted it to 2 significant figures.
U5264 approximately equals 4.6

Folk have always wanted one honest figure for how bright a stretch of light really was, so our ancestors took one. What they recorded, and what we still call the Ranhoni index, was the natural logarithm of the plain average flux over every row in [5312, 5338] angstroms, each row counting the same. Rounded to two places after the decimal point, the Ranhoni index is 2.60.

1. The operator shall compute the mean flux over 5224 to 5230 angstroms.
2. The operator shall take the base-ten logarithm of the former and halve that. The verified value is 0.52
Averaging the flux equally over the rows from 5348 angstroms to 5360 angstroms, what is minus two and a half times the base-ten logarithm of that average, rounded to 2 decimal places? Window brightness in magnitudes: -2.88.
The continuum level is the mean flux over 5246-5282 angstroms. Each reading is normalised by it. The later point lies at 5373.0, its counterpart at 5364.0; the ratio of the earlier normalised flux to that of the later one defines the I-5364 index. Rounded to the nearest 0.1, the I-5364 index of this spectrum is 1.5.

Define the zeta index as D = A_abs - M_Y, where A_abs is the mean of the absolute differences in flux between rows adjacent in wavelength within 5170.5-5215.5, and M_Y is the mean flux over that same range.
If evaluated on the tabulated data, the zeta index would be -6.5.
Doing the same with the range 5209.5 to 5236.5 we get -9.6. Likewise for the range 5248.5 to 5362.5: -12.0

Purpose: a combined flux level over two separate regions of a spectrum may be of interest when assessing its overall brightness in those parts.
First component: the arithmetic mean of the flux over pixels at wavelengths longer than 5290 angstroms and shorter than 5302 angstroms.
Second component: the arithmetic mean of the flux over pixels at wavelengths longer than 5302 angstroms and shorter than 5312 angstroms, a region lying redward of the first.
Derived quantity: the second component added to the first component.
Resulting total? 28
